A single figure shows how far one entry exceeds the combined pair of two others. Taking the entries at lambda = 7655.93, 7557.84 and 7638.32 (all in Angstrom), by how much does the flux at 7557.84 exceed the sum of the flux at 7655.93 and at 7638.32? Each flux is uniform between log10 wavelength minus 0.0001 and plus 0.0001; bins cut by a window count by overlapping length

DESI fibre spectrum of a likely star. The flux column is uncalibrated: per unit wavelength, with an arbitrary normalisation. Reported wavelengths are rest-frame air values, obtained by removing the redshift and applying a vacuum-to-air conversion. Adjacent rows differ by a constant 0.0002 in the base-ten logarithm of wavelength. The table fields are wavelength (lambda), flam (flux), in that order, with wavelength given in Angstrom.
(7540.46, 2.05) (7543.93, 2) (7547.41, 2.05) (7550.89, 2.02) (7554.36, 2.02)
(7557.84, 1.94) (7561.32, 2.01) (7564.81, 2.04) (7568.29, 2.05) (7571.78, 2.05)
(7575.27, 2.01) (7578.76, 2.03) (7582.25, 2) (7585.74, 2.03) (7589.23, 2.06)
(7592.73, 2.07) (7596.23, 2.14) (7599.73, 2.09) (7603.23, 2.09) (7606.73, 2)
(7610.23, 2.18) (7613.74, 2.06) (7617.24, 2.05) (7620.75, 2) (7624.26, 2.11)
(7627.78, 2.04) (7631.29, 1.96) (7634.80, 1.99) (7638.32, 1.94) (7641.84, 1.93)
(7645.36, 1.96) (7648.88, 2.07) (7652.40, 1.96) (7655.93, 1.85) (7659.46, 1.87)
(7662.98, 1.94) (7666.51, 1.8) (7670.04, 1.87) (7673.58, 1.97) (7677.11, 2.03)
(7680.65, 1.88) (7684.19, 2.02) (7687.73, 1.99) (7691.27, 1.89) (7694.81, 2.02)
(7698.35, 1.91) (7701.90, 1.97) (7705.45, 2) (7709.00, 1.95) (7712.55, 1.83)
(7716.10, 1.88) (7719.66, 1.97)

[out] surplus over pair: -1.85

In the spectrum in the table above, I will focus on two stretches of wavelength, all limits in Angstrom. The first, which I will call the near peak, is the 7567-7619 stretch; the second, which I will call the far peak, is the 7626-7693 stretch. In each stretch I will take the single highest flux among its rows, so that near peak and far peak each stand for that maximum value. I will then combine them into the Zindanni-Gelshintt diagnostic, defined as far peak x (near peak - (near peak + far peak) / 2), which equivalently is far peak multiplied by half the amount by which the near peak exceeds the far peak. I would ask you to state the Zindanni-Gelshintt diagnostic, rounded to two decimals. 0.11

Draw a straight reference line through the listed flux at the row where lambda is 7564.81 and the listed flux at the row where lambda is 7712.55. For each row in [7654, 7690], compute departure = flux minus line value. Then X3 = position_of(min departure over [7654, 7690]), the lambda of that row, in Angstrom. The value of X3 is 7666.51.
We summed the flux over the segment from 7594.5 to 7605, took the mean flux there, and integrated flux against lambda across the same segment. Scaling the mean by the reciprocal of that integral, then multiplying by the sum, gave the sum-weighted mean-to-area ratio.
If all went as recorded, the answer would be 0.602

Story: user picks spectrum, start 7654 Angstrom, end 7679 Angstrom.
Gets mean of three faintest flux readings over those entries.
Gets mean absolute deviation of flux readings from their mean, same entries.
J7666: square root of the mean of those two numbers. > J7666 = 0.98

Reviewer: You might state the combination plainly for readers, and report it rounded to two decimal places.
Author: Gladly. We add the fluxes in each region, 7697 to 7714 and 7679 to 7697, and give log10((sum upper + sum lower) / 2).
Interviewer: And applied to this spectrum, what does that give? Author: 0.99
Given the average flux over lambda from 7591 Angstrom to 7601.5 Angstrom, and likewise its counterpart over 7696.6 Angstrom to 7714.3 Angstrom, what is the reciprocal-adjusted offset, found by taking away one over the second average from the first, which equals 1.58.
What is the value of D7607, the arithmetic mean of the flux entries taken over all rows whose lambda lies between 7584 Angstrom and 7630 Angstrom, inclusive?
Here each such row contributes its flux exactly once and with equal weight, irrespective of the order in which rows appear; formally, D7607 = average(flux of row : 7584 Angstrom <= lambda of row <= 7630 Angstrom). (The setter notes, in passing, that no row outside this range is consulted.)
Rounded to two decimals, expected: 2.07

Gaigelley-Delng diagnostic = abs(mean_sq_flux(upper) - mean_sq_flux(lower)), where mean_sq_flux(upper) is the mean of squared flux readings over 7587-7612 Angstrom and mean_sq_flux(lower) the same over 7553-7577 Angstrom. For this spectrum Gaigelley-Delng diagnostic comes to 0.30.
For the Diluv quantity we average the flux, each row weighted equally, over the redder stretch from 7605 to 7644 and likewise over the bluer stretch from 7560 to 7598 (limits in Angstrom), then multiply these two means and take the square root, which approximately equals 2.03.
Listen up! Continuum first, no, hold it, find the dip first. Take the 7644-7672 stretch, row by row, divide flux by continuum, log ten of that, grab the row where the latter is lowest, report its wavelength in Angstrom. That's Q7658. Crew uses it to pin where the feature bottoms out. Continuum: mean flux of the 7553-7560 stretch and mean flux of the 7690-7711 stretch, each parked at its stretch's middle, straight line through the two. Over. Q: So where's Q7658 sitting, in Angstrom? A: 7666.51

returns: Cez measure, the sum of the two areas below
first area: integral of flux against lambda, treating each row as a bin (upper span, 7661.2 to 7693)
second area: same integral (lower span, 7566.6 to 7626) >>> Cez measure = 184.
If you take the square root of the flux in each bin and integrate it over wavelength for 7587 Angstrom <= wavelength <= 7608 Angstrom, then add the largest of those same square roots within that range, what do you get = 31.7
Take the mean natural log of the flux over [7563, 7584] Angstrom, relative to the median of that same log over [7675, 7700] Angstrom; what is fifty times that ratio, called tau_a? 51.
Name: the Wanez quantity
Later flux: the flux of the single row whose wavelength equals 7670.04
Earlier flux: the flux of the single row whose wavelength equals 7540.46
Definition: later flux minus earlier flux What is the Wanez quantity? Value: -0.18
